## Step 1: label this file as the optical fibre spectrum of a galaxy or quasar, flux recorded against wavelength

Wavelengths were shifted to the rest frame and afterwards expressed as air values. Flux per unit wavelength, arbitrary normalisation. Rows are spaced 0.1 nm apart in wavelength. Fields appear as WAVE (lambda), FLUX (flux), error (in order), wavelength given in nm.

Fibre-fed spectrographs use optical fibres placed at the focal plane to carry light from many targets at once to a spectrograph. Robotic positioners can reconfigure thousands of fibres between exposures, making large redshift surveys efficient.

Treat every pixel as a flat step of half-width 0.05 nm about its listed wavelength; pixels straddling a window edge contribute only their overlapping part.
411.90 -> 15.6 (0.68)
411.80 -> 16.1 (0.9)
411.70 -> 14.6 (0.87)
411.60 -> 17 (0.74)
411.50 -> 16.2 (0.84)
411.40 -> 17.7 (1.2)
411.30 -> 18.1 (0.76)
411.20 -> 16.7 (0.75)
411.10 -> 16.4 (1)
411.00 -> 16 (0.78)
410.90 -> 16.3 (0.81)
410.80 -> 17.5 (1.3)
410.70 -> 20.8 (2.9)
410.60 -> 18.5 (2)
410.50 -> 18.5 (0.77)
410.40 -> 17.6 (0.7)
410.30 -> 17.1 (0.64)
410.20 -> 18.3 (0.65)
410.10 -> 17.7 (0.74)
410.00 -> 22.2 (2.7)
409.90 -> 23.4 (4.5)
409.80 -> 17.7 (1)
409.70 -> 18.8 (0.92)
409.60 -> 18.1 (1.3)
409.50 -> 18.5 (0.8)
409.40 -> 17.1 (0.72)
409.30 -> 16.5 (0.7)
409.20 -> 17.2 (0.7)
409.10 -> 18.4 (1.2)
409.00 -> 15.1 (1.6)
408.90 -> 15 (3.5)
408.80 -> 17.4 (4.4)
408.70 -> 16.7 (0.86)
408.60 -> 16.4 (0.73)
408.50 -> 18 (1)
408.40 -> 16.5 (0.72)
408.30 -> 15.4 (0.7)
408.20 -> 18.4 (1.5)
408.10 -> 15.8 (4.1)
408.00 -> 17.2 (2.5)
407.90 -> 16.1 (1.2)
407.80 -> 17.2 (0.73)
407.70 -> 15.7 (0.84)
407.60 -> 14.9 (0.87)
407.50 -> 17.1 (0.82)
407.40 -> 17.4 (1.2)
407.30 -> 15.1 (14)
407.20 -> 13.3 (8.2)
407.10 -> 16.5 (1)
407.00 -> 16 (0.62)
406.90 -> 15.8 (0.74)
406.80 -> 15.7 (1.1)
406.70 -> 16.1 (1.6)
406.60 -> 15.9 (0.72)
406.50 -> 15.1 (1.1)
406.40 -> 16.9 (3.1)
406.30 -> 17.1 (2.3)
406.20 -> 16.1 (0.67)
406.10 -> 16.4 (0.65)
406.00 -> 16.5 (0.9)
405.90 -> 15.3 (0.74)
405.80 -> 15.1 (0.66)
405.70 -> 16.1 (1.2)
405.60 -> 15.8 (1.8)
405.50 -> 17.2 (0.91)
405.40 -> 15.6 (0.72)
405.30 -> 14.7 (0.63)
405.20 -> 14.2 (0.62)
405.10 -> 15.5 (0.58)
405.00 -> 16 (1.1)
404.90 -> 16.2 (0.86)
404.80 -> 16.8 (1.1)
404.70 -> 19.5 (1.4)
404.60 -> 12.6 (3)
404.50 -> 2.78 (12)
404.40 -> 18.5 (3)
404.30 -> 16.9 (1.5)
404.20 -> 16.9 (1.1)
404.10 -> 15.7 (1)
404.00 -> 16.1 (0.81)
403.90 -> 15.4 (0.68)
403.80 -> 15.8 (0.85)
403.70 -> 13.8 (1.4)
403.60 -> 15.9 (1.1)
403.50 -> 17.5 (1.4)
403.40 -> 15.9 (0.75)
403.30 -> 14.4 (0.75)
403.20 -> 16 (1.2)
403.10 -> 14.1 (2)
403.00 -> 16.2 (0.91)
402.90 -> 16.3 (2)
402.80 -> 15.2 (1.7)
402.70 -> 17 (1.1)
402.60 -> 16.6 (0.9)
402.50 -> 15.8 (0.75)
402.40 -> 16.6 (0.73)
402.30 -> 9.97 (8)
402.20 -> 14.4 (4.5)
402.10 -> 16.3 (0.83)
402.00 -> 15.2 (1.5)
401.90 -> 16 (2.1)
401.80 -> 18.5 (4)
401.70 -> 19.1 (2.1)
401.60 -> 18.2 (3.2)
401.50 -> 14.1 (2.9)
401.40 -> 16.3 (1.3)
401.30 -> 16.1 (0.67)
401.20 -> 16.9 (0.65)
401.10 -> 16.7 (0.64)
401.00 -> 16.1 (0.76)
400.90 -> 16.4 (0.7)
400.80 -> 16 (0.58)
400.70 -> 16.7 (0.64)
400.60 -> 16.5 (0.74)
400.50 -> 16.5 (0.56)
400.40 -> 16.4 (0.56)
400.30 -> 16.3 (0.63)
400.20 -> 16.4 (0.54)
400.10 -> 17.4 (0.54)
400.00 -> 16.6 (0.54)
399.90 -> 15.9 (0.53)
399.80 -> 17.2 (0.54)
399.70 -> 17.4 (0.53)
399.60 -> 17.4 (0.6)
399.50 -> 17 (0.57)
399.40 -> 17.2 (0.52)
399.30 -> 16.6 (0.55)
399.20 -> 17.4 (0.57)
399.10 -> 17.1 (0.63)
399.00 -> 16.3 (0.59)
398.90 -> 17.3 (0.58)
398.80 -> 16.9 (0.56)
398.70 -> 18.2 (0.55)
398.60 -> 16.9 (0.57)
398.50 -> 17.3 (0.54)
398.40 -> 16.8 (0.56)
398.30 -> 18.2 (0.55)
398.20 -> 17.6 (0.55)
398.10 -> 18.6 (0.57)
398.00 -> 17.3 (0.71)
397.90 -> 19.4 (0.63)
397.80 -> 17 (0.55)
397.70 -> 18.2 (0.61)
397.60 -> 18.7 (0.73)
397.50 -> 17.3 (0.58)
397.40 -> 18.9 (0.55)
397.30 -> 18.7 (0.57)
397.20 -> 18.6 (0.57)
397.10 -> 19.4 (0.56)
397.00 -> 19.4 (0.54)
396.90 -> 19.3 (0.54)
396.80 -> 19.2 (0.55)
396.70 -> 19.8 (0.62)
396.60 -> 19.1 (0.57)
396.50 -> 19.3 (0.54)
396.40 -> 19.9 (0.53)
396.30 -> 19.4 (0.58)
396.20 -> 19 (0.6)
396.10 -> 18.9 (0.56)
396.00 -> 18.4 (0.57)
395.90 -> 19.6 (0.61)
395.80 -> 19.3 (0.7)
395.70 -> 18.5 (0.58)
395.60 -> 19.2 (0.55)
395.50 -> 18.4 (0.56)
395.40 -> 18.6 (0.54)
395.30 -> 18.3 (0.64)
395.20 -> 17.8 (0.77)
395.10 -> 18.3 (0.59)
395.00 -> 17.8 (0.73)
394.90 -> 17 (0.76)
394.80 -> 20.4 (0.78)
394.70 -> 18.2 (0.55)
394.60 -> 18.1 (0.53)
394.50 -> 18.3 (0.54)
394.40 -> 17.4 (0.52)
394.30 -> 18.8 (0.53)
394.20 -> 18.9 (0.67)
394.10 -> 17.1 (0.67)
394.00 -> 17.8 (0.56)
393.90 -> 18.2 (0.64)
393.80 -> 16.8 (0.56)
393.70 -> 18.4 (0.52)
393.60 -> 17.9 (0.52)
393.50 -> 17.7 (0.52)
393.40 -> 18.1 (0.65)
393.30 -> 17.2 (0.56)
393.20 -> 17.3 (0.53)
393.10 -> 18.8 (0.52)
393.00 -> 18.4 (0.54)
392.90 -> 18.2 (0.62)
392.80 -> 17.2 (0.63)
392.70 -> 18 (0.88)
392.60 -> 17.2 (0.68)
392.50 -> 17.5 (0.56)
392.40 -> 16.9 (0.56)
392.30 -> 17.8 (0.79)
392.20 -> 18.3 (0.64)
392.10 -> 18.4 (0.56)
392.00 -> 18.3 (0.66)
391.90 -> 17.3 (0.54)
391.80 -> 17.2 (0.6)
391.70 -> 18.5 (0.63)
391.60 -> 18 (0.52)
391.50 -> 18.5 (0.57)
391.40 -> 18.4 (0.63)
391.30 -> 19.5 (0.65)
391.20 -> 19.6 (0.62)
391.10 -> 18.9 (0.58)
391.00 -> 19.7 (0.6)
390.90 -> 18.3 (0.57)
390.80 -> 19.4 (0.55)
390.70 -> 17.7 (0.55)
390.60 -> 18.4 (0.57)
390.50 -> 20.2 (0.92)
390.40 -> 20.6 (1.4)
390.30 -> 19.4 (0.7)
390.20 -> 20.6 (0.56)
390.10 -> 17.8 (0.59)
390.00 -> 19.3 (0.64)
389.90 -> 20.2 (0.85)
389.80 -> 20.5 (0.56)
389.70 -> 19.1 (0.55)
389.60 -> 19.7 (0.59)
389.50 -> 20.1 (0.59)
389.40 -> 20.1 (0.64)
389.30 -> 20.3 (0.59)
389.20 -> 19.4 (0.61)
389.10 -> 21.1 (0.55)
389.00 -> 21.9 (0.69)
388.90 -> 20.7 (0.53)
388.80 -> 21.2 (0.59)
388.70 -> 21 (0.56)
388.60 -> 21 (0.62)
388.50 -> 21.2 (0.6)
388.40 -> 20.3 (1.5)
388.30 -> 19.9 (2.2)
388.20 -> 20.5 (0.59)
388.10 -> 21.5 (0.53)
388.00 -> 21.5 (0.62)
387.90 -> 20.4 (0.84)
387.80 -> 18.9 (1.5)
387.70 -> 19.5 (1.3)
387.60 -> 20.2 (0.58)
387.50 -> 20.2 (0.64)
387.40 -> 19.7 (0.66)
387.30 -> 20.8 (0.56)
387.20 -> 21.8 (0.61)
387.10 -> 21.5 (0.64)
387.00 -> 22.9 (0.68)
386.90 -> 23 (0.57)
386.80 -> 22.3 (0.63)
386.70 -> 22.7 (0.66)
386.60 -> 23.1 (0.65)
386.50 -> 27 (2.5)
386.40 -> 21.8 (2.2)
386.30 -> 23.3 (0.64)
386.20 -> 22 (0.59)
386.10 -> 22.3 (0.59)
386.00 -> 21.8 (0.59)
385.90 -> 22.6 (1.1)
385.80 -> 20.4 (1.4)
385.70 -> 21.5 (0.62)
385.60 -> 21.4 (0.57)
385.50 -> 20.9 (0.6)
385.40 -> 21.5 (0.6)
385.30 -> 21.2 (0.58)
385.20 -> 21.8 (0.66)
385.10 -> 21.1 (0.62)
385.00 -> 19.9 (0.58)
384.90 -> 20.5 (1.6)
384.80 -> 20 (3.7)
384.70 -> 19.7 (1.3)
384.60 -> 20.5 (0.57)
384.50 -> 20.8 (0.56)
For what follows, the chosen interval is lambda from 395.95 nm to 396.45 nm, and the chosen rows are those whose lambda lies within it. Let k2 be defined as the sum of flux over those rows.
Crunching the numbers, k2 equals 96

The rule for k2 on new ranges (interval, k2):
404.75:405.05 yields 49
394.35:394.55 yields 36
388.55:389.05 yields 106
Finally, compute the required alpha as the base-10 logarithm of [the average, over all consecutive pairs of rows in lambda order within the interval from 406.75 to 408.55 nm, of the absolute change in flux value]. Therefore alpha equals 0.16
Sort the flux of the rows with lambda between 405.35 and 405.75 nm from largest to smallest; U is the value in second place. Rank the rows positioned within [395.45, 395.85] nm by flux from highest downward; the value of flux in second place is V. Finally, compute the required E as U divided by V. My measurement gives 0.84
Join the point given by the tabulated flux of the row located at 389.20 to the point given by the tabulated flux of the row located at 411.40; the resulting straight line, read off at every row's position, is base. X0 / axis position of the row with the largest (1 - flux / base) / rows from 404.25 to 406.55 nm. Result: 404.50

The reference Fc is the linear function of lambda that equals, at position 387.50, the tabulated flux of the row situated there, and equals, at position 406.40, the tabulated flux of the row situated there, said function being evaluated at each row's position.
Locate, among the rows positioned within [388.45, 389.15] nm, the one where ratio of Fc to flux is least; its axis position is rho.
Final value 389.00 nm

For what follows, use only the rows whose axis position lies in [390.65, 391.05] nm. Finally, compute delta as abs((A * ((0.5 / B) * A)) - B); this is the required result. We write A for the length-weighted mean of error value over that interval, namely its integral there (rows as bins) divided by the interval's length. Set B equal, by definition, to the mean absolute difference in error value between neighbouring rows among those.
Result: 10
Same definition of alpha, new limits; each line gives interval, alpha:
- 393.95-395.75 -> -0.05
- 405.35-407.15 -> -0.18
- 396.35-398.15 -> -0.09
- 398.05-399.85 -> -0.18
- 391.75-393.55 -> -0.24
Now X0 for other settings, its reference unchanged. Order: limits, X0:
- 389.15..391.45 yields 390.70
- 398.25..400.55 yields 399.90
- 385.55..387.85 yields 387.80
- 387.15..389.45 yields 387.80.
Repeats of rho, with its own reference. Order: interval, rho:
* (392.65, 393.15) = 393.10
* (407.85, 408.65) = 408.20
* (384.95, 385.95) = 385.90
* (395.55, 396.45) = 396.40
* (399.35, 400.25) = 400.10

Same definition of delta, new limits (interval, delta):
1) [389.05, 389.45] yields 4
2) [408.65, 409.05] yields 1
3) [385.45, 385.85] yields 1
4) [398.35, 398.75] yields 7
